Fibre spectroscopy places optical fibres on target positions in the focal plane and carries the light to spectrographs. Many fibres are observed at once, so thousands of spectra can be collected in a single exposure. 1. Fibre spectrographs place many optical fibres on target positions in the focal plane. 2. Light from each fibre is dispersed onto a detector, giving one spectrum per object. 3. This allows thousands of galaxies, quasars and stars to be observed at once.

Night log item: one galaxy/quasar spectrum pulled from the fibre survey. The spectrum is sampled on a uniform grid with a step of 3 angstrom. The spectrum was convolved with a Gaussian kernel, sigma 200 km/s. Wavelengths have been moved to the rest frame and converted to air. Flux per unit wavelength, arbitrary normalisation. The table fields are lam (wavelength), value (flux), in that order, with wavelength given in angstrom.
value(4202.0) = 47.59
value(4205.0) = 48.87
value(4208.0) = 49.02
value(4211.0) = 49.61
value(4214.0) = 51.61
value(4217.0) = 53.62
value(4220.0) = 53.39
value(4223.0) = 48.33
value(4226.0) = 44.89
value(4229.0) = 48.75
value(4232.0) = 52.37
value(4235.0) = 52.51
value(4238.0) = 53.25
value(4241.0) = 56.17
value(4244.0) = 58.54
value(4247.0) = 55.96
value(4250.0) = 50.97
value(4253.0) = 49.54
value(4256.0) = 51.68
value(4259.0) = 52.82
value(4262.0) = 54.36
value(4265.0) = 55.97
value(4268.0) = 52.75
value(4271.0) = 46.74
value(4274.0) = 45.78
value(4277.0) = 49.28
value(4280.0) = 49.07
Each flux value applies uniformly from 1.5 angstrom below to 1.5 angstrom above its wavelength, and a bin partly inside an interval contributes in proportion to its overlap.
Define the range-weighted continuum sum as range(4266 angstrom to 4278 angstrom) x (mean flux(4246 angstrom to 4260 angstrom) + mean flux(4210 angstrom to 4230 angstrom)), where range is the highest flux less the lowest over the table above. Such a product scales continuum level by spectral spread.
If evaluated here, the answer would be 712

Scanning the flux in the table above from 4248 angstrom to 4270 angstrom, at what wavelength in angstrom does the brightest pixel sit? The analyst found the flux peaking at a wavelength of 4265.0 angstrom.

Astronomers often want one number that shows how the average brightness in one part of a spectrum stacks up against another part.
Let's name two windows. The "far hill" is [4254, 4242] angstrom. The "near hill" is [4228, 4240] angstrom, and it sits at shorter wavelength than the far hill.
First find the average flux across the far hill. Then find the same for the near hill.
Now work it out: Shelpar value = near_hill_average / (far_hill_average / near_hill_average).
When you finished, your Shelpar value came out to 50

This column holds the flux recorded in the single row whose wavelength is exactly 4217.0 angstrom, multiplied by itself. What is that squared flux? 2875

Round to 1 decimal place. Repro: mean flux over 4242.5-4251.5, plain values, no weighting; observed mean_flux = 55.2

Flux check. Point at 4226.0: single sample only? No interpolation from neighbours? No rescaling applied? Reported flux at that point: 44.89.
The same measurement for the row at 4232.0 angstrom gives 52.37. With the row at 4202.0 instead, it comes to 47.59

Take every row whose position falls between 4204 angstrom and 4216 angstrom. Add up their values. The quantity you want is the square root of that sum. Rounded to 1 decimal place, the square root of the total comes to 14.1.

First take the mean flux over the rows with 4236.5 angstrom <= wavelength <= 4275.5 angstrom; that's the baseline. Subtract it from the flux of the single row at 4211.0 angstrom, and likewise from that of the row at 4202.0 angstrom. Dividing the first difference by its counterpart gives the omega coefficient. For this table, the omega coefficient 0.60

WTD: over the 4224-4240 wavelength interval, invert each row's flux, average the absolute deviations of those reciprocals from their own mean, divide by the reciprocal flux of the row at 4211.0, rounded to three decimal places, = 0.058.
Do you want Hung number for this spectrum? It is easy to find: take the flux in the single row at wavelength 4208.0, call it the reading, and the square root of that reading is 7.00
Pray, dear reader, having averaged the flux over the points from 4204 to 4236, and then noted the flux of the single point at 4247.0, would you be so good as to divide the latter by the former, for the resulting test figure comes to 1.11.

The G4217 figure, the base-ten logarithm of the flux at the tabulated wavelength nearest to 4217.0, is 1.73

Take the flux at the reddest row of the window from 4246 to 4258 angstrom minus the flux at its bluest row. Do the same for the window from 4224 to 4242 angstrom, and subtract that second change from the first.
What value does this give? -16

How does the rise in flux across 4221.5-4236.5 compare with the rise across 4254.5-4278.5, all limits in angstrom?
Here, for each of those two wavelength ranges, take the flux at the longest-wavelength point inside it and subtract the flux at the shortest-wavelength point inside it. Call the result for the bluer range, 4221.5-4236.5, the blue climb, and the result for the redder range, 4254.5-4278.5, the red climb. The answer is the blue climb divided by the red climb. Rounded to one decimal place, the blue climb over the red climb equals -1.7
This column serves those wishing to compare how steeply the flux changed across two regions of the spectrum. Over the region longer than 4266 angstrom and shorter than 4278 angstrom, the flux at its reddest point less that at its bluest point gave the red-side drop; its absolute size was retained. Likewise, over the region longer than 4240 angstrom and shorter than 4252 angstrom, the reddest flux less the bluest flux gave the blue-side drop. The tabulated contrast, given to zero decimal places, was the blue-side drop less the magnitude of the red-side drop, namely -9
